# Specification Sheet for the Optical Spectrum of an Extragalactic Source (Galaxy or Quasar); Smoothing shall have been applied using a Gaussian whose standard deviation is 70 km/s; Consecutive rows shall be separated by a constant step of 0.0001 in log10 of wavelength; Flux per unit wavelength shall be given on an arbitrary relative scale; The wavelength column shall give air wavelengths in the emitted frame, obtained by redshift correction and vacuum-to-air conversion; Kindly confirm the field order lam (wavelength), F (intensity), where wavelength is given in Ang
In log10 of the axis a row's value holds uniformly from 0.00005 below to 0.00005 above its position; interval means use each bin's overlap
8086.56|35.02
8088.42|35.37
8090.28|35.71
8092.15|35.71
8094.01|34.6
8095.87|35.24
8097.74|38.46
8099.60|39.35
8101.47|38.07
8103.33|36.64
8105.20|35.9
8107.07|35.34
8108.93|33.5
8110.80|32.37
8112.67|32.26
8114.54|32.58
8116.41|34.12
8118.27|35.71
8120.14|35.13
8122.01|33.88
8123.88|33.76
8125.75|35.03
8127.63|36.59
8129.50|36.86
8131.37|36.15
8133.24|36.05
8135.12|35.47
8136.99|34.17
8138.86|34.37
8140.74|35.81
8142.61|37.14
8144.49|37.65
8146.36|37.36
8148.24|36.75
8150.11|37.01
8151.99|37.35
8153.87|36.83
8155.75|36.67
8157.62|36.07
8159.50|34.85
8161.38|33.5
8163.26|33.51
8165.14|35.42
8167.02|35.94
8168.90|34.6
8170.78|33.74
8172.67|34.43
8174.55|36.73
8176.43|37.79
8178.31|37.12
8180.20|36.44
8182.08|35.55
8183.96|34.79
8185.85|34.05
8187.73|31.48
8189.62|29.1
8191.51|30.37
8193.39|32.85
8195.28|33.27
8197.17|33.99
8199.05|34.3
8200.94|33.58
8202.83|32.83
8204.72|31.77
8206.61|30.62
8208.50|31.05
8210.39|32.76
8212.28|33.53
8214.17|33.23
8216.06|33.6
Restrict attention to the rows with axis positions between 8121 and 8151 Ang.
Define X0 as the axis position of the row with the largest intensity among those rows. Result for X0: 8144.49 Ang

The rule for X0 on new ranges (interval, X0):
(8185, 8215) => 8199.05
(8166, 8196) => 8176.43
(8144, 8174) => 8144.49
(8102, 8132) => 8129.50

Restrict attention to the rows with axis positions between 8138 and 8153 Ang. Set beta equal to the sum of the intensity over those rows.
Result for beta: 293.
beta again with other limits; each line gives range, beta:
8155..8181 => 497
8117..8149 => 608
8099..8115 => 316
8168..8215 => 840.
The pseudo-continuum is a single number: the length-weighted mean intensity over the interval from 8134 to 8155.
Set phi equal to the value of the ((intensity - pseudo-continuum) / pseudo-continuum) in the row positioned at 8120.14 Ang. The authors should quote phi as -0.033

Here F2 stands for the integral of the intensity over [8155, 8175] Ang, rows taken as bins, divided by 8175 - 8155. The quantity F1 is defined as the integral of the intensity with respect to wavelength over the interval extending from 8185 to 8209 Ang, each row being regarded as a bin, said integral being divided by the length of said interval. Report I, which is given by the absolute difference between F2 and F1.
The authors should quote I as 2.7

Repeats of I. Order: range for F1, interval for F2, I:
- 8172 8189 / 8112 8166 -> 0.2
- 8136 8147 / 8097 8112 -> 0.0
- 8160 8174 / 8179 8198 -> 1.3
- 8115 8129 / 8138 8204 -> 0.1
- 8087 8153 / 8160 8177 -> 0.6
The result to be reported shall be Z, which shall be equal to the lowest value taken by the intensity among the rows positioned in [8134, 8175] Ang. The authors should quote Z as 33.5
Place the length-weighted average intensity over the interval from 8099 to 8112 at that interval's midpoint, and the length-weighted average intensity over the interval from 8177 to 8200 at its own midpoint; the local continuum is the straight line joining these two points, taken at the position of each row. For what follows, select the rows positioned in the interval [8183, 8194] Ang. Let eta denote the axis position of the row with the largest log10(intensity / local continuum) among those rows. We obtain 8183.96 Ang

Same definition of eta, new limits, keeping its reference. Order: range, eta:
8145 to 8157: 8151.99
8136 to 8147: 8144.49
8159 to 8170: 8167.02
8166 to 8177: 8176.43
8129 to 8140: 8129.50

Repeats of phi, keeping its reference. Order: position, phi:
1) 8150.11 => 0.018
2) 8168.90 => -0.048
